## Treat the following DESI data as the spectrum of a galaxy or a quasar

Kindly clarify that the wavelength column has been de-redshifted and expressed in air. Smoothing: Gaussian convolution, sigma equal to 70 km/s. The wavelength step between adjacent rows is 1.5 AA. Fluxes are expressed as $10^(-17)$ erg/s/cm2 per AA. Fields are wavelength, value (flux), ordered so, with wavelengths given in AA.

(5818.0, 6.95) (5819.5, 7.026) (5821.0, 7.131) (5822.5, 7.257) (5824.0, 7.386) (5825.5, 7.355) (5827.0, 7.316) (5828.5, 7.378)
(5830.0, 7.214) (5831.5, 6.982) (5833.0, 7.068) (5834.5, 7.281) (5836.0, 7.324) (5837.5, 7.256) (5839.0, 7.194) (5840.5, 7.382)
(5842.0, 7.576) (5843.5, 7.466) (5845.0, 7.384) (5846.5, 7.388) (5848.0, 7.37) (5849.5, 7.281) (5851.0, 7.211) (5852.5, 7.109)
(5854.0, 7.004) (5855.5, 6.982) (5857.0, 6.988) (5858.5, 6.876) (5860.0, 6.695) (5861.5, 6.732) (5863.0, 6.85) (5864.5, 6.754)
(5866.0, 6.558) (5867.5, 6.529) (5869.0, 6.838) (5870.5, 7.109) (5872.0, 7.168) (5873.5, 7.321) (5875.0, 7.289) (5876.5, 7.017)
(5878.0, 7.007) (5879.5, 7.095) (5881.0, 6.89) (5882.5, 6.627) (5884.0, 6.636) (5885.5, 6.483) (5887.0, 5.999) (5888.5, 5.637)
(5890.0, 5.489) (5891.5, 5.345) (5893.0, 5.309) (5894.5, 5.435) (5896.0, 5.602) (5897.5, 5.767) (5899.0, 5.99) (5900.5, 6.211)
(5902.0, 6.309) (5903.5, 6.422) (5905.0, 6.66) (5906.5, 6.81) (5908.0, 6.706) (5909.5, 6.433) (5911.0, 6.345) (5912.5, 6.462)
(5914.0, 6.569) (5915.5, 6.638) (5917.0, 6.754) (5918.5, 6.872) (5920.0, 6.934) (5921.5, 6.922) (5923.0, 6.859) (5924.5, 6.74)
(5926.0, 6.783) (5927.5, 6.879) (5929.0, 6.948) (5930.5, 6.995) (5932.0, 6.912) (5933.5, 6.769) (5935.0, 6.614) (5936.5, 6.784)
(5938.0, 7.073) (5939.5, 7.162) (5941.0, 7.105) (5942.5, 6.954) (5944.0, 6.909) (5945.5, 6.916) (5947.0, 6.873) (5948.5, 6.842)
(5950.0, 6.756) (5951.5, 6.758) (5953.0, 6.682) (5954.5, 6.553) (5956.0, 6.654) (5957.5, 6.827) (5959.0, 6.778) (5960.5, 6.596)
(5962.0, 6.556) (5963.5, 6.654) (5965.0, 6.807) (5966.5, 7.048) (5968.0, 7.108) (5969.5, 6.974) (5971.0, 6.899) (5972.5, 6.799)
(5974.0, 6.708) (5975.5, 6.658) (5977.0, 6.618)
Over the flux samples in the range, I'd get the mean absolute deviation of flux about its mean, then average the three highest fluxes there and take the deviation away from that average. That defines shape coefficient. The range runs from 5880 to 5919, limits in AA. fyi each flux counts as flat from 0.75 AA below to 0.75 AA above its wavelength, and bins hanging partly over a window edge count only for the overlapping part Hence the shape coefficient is 6.4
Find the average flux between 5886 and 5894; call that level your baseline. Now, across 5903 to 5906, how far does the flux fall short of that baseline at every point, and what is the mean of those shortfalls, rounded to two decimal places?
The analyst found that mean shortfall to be -0.99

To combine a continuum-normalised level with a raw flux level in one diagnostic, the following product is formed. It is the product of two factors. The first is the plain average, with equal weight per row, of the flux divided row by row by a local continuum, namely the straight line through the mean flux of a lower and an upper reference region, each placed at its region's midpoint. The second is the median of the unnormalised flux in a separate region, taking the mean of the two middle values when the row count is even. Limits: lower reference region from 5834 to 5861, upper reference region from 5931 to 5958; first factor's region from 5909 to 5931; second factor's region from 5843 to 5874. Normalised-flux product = 6.81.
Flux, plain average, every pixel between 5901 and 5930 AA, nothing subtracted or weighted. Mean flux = 6.69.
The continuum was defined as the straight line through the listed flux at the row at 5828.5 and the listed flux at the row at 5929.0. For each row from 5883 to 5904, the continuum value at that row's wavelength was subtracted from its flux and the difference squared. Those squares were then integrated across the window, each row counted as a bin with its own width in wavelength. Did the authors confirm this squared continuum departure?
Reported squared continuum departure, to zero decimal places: 34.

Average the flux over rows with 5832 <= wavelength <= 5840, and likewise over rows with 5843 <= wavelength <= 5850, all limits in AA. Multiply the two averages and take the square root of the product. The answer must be 7.3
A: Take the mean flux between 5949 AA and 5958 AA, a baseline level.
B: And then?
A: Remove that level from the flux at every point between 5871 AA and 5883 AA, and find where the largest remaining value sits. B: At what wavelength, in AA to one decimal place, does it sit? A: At 5873.5 AA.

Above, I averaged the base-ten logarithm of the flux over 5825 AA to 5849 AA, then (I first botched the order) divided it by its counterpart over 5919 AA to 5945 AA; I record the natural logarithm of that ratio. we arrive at 0.029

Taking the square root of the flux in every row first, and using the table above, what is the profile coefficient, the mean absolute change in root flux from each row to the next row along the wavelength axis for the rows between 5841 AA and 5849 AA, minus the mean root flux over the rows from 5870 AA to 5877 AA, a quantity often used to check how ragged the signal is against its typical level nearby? -2.67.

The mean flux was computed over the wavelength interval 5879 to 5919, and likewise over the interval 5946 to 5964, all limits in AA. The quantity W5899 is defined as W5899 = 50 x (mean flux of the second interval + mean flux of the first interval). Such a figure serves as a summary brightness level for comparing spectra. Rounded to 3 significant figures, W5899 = 649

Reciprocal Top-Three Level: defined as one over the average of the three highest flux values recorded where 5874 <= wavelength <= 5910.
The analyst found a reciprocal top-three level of 0.140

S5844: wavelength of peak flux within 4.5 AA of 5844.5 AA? 5842.0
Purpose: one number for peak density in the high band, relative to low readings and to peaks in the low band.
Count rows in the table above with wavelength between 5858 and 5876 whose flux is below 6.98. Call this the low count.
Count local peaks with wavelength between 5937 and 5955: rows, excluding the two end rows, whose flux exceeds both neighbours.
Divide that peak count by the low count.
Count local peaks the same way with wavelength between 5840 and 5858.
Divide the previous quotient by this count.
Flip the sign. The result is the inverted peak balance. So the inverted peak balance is -0.19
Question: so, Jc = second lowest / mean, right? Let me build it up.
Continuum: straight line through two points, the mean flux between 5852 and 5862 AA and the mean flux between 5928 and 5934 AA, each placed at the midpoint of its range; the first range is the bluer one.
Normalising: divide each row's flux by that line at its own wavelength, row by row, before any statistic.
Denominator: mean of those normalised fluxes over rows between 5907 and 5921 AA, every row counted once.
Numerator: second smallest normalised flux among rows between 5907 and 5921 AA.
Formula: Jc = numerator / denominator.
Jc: 0.97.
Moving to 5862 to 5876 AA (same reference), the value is 0.95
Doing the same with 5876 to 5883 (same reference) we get 0.99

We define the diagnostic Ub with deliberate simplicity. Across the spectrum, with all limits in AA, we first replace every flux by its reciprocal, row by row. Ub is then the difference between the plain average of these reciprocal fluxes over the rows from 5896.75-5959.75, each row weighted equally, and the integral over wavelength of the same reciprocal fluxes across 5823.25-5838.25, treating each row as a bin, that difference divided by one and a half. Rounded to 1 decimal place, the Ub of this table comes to -1.3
